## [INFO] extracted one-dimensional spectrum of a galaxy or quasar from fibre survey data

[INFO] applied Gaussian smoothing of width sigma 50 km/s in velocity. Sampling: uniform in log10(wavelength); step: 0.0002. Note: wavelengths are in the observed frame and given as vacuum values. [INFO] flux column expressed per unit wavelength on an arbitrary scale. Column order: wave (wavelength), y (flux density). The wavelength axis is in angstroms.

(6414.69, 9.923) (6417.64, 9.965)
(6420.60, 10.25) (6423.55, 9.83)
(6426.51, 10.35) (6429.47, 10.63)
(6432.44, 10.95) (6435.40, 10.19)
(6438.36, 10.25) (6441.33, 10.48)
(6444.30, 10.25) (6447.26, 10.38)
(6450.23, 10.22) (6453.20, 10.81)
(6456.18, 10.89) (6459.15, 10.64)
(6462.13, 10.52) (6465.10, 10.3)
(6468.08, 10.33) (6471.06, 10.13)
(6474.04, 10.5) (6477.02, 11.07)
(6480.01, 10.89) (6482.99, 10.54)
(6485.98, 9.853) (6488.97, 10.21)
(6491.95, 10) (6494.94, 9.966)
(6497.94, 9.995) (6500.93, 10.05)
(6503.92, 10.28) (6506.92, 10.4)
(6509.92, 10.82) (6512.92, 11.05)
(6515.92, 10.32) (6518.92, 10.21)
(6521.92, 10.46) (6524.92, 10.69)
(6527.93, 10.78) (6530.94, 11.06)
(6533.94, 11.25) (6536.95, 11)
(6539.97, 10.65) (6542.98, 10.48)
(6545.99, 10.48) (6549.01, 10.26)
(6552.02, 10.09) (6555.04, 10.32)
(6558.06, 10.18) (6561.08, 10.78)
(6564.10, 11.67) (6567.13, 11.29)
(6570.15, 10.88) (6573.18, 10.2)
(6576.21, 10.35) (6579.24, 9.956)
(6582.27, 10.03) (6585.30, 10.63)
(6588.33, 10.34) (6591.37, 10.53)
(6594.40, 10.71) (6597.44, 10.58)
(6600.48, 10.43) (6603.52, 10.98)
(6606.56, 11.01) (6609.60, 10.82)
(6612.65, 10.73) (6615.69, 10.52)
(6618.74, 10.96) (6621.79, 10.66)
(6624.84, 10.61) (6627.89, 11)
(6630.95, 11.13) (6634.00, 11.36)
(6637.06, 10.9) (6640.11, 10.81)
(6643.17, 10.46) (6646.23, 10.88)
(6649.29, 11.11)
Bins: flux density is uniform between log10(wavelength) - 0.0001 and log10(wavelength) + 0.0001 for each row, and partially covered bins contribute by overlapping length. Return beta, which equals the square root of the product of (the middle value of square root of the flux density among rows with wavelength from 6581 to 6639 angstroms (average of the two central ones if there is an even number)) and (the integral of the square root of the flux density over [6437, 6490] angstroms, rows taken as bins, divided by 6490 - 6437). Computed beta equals 3.25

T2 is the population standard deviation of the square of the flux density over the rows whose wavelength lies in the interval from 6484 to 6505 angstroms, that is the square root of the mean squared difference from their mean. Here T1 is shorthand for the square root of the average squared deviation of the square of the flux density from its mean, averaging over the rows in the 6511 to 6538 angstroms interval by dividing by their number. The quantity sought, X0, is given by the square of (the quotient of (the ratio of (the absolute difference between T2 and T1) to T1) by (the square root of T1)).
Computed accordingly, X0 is 0.05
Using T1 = 7.4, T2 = 2.7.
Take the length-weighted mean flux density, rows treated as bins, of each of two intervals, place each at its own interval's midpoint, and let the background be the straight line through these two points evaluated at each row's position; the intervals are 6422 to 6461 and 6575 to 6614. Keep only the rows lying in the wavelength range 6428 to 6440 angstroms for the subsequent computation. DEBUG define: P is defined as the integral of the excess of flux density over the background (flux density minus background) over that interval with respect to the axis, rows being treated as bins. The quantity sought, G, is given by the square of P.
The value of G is 0.5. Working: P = 0.7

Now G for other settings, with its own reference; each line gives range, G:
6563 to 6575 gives 27.7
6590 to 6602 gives 0.0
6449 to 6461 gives 4.9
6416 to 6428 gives 16.9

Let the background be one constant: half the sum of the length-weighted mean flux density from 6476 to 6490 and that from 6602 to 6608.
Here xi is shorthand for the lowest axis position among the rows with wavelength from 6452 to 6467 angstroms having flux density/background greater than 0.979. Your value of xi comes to 6453.20 angstroms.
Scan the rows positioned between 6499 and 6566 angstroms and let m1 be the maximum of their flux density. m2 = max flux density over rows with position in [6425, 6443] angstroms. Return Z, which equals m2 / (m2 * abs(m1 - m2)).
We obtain 1.4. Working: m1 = 11.67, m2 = 10.95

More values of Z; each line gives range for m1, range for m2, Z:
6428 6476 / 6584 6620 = 16.7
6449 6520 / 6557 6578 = 1.7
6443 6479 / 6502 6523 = 50.0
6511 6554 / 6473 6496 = 5.6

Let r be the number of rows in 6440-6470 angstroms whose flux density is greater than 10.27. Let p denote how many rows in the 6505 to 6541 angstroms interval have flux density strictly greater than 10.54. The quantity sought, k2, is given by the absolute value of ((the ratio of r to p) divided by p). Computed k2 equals 0.1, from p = 8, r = 8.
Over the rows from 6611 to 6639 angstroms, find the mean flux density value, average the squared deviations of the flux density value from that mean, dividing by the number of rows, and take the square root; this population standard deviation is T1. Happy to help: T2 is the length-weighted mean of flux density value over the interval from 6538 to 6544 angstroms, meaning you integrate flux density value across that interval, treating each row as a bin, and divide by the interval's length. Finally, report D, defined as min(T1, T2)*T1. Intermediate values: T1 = 0.26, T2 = 10.6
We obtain 0.07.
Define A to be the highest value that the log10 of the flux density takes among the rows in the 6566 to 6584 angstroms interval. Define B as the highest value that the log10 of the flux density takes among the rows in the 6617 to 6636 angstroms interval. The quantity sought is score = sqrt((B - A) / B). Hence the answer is 0.05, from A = 1.05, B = 1.06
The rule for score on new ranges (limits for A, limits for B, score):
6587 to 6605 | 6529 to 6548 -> 0.10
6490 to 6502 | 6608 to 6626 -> 0.19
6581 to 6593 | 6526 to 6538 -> 0.15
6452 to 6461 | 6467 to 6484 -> 0.08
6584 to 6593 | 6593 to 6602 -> 0.06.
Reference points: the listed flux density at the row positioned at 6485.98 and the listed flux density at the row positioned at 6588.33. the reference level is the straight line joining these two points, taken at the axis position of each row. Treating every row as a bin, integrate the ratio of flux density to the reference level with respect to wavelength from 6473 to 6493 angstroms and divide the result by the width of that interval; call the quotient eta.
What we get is 1.06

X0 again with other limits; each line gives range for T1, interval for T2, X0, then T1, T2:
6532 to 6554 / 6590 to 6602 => 0.07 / 8.0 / 2.1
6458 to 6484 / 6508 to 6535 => 0.01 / 5.9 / 7.2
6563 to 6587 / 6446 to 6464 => 0.03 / 12.4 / 4.9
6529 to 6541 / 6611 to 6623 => 0.02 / 4.7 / 3.4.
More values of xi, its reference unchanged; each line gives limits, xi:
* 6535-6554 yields 6536.95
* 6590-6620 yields 6591.37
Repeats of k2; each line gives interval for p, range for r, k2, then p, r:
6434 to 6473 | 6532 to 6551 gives 0.6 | 3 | 5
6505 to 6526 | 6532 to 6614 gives 2.3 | 3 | 21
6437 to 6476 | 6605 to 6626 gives 0.8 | 3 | 7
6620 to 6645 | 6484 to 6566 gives 0.3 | 7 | 17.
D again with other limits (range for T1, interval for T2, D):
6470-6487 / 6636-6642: 0.17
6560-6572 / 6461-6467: 0.12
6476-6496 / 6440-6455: 0.20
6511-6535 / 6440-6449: 0.12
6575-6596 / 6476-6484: 0.07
